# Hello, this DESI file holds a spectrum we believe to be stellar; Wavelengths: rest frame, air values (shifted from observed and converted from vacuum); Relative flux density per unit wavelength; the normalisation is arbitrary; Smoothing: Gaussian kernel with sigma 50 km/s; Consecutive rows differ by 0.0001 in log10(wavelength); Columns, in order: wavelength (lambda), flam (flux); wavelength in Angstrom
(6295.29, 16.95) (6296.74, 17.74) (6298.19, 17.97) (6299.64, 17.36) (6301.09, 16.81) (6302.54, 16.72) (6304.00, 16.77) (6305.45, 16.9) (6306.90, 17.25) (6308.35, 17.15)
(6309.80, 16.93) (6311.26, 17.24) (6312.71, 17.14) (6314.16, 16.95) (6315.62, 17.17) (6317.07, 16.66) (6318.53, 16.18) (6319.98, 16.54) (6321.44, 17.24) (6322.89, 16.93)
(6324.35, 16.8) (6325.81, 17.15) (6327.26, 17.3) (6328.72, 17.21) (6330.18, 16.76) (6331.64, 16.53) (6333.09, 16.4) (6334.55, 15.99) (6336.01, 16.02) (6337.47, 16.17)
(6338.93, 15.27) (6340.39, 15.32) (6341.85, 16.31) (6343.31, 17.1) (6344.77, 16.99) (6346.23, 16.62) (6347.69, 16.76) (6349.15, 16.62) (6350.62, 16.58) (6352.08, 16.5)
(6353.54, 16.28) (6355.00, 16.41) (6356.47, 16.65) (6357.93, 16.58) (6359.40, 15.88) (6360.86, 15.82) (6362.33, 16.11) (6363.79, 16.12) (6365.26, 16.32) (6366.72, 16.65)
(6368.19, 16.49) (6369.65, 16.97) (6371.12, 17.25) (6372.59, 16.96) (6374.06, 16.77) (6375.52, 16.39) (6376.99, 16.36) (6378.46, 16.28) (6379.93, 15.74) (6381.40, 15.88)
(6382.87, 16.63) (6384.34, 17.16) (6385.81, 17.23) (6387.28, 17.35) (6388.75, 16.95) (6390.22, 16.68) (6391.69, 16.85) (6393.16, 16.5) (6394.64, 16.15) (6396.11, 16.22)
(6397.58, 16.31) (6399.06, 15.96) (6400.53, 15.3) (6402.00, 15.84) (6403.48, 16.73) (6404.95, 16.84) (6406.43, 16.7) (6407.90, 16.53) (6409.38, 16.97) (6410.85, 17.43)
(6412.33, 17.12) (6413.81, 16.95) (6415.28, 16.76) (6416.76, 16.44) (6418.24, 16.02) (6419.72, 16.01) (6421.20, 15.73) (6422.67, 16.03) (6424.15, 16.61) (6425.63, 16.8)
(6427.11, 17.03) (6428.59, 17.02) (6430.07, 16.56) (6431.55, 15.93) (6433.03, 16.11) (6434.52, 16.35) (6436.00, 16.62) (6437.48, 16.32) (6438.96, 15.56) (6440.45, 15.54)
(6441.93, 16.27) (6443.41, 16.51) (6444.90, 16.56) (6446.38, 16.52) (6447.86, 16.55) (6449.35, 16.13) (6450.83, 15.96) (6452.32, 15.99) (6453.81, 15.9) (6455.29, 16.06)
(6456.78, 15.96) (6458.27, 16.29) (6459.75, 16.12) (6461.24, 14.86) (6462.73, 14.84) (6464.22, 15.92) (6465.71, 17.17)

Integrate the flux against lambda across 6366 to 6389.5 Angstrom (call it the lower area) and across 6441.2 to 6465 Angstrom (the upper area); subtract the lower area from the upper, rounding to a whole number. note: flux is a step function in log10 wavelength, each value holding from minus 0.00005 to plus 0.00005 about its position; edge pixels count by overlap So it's -11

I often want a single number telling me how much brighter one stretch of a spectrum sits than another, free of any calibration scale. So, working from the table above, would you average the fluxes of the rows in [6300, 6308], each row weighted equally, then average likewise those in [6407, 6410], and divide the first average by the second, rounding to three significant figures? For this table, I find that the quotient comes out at 1.01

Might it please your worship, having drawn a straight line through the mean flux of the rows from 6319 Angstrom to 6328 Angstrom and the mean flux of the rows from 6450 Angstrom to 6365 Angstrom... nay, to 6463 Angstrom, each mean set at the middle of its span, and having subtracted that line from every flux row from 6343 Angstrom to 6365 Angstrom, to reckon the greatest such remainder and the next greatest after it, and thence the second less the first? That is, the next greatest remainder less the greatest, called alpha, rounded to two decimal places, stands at -0.10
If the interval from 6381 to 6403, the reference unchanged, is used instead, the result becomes -0.13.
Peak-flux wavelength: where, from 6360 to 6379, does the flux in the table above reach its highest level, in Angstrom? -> 6371.12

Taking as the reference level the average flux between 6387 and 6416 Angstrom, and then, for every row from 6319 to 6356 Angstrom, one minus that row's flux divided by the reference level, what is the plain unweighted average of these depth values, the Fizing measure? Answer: 0.003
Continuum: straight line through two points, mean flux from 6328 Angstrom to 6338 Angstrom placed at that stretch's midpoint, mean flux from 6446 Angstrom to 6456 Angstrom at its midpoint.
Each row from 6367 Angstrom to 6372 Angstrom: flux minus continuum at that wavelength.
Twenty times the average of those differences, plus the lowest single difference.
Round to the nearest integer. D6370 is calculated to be 11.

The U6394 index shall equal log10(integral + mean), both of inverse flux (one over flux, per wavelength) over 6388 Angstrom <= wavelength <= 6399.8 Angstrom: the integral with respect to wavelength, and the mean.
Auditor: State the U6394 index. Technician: -0.1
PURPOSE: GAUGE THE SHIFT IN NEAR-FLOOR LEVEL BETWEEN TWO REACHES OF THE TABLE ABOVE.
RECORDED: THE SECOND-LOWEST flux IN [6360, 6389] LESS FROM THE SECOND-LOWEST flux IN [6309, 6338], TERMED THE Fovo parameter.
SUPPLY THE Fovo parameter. 0.20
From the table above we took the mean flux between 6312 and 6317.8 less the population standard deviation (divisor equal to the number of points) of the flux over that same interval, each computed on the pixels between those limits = 16.8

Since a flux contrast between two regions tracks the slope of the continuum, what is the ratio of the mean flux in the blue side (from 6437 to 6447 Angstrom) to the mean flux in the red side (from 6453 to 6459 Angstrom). 1.01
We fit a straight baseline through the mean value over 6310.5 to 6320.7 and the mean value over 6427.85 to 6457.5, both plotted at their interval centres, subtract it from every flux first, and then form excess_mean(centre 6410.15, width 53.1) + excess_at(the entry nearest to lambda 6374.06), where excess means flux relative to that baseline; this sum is 0.4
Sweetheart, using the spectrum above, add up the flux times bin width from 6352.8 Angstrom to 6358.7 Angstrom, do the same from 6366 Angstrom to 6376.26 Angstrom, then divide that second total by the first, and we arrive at 1.8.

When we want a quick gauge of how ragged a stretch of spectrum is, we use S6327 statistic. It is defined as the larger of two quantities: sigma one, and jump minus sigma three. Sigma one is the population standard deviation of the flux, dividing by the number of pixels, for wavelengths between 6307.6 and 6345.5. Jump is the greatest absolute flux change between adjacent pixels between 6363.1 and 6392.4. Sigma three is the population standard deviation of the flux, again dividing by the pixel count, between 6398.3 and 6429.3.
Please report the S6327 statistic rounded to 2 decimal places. 0.56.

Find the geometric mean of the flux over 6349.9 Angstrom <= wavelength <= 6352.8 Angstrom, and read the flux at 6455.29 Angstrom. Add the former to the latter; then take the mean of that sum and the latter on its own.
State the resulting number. 24.3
